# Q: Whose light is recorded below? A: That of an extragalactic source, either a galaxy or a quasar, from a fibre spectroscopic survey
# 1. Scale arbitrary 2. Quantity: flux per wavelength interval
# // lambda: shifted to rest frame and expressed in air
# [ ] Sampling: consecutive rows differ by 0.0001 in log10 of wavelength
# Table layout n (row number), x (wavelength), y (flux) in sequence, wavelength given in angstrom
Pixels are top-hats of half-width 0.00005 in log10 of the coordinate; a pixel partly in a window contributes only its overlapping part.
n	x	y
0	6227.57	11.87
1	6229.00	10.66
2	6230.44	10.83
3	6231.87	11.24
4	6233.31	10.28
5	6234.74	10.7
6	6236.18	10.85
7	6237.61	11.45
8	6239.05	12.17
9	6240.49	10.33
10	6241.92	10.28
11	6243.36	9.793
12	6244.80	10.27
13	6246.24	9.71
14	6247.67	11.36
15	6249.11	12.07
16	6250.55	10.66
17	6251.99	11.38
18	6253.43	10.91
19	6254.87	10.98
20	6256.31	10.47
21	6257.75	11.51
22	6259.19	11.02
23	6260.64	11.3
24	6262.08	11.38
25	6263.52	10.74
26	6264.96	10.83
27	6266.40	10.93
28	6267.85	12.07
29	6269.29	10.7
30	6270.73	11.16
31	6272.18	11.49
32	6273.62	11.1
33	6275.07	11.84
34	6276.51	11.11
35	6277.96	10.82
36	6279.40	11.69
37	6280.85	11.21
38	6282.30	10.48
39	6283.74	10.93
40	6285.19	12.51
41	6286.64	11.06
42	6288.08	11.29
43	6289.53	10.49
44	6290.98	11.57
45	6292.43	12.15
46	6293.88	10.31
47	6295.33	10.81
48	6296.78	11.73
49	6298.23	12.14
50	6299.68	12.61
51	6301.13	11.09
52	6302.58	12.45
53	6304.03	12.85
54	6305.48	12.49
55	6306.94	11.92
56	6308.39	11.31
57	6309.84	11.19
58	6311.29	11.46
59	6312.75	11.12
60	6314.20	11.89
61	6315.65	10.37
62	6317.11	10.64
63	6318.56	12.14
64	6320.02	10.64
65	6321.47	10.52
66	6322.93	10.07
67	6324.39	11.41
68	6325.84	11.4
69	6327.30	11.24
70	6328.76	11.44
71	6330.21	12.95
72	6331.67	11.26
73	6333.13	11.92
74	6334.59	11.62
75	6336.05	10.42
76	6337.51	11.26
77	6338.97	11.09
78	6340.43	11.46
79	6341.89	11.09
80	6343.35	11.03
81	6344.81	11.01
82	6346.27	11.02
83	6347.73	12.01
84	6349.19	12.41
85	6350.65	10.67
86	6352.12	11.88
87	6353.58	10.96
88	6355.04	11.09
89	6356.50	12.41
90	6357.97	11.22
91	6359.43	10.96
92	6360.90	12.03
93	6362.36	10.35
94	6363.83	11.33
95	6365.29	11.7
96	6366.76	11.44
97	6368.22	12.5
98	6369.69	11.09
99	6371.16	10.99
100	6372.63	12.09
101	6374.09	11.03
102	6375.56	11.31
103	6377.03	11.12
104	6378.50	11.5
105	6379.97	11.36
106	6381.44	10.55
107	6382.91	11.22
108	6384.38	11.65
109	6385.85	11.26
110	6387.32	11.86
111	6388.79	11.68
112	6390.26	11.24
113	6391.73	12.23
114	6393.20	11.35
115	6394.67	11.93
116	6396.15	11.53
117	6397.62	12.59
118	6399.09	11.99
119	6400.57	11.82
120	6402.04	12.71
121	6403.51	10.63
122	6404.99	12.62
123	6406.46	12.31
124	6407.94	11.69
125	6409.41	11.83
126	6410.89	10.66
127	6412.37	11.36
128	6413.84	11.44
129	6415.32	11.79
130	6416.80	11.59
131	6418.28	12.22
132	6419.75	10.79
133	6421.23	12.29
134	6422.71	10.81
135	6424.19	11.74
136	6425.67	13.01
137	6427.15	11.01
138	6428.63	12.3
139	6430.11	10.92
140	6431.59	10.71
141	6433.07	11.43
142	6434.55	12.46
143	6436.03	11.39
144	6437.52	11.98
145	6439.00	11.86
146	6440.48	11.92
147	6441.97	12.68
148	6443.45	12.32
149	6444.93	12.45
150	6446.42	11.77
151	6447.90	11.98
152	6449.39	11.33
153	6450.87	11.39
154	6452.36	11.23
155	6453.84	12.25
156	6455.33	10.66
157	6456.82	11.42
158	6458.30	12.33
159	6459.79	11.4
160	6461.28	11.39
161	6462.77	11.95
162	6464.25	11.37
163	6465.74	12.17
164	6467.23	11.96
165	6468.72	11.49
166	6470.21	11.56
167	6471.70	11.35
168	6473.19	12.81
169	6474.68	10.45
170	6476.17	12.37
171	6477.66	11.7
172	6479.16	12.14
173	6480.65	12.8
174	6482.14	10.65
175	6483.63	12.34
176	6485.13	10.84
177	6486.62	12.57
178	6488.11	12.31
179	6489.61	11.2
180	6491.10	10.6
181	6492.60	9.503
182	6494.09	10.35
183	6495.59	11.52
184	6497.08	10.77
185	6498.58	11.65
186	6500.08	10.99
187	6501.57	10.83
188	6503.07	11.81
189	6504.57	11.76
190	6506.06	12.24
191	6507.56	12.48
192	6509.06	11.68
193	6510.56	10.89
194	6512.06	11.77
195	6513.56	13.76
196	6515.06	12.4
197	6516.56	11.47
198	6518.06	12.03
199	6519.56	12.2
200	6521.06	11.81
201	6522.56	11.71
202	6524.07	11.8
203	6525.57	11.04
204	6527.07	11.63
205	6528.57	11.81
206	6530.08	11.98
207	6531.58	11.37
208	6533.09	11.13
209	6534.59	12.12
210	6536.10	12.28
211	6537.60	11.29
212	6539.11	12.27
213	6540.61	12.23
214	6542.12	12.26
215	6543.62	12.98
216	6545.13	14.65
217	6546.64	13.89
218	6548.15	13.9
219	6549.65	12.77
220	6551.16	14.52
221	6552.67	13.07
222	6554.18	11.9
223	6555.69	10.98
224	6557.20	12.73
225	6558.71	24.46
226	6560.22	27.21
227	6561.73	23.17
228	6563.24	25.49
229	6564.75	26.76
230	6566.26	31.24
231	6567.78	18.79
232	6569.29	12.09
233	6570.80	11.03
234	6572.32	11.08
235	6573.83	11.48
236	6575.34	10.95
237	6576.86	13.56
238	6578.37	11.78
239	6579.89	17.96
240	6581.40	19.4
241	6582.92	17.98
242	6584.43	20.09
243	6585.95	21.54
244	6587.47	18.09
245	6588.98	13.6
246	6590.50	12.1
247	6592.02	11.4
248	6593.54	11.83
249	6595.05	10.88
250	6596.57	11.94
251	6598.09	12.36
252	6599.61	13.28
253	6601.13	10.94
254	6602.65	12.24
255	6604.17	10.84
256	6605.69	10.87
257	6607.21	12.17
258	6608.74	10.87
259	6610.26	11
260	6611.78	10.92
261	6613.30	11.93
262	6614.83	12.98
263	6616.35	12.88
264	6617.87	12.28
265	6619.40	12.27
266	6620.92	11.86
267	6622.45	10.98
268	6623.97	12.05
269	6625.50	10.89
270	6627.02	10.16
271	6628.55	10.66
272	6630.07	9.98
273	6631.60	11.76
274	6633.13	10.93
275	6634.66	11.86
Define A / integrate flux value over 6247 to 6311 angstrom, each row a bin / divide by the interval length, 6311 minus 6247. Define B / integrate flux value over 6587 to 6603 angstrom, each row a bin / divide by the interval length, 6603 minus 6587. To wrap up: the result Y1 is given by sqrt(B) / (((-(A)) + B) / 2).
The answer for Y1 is 6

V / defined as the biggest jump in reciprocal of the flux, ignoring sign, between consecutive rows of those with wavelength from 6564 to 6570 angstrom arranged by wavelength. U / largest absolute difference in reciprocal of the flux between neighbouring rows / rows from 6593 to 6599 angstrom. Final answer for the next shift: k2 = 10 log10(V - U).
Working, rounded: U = 0.0082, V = 0.029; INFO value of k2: -16.7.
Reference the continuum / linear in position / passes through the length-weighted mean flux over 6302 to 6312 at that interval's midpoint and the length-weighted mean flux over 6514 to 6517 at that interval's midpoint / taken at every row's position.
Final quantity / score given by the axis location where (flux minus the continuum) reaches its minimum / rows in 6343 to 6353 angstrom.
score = 6350.65 angstrom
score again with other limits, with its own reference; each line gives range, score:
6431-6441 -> 6431.59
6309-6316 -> 6315.65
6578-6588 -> 6578.37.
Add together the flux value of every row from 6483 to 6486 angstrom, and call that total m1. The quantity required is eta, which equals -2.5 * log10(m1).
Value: -3.413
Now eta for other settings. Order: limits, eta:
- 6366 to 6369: -3.448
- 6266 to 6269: -3.404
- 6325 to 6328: -3.387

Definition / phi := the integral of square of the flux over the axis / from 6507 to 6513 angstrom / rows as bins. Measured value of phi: 830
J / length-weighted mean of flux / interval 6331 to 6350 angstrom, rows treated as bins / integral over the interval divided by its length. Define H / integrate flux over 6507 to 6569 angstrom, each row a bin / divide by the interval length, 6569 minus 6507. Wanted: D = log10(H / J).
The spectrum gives 0.106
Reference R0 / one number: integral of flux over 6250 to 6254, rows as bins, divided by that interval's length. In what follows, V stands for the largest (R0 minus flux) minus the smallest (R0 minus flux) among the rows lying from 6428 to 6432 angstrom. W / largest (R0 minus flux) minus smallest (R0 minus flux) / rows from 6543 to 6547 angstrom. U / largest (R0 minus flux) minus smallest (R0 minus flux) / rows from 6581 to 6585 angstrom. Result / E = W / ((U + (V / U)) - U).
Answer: 2.2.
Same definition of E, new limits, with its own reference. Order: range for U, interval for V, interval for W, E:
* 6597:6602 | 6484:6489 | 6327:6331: 2.3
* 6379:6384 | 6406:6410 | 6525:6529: 1.0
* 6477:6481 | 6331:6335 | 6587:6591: 10.0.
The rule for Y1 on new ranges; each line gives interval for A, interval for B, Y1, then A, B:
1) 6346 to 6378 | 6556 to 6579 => 1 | 11.44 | 18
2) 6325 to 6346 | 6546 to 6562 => 2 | 11.36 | 16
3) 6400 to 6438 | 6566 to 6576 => 3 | 11.67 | 14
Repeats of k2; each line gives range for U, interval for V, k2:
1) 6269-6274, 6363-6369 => -24.5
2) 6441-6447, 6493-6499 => -22.9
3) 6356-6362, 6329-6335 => -25.2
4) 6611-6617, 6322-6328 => -24.1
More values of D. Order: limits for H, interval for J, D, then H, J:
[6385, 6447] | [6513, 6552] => -0.021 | 11.8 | 12.4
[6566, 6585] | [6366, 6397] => 0.131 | 15.5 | 11.5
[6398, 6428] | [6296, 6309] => -0.012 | 11.7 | 12.1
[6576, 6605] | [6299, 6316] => 0.084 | 14.3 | 11.8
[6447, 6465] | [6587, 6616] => -0.019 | 11.6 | 12.1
